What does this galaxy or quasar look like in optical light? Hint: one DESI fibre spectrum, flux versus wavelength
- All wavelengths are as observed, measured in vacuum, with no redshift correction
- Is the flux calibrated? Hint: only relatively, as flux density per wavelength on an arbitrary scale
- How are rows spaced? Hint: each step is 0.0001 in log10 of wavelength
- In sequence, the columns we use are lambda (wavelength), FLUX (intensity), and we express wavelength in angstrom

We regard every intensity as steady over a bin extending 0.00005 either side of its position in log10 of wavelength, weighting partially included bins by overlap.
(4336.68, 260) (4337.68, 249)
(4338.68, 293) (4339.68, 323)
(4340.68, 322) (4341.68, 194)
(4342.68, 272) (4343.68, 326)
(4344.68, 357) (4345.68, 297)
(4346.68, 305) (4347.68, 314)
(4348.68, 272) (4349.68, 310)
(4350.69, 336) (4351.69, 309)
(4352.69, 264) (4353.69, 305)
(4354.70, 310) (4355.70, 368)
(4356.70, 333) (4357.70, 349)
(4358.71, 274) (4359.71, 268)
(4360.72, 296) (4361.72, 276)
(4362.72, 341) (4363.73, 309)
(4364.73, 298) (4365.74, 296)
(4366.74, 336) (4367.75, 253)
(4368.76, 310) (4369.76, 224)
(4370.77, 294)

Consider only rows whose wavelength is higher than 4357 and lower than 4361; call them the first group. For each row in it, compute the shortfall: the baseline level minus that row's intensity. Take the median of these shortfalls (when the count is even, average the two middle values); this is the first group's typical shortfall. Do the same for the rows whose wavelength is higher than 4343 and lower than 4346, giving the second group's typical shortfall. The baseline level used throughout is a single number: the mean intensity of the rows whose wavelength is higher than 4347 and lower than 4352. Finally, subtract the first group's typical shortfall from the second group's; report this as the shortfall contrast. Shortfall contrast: -41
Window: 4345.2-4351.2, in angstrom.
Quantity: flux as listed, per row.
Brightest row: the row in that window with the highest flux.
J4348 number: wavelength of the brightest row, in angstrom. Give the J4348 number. 4350.69 angstrom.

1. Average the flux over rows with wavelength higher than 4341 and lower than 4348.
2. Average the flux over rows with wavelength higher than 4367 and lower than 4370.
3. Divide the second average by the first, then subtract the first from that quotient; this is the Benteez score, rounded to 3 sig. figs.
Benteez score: -294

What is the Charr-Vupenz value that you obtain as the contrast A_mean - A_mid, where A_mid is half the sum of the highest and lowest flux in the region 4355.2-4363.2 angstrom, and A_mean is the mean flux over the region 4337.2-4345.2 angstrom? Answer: -26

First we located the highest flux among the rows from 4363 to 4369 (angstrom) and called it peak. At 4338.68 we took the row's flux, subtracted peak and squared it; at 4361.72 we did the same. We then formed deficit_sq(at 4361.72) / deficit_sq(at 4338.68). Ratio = 1.95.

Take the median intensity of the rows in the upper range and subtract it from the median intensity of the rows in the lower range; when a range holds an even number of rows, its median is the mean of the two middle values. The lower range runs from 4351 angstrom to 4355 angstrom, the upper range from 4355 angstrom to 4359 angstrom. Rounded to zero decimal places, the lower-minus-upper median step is -34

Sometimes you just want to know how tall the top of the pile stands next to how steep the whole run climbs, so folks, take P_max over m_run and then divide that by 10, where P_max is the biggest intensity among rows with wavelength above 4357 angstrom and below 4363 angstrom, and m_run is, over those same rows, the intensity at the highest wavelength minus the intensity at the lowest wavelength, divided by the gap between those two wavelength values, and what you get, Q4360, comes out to -22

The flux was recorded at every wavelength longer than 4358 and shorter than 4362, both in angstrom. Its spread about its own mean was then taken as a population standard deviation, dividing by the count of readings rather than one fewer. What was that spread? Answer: 11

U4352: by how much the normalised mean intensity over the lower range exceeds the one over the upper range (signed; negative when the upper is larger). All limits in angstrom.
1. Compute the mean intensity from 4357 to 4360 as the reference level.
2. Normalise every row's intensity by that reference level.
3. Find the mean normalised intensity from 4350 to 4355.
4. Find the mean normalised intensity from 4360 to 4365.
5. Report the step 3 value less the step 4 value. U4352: 0.00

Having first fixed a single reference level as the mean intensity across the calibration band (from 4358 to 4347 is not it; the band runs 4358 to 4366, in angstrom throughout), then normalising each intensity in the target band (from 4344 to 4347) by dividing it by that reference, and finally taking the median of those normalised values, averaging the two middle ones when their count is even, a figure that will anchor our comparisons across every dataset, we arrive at 1.03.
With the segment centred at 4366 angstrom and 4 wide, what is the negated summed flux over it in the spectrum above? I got -1183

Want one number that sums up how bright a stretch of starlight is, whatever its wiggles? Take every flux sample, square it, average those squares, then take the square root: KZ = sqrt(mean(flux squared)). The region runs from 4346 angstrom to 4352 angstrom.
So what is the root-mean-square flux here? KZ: 308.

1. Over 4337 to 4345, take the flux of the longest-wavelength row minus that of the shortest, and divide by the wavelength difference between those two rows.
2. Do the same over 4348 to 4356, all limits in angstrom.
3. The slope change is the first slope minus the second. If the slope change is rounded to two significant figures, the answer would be 1.8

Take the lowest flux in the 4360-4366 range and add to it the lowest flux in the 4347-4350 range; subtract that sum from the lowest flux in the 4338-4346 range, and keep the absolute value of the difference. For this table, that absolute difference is 354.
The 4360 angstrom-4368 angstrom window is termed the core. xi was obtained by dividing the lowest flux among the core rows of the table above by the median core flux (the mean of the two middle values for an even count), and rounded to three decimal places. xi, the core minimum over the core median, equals 0.852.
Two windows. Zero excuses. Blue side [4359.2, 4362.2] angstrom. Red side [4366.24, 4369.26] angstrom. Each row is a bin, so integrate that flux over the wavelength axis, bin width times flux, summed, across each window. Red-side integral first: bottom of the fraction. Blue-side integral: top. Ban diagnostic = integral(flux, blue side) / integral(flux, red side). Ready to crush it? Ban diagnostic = 0.93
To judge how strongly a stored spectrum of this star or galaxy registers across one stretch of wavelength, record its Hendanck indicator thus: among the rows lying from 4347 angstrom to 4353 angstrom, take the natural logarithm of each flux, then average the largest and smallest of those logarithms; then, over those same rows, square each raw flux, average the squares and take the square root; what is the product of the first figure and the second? 1720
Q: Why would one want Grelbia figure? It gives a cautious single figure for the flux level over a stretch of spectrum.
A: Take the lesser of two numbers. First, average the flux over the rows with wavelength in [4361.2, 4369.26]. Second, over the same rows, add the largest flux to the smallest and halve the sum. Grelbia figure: 297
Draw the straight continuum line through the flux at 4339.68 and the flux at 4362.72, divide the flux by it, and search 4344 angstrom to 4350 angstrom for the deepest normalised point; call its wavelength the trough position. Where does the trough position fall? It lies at 4348.68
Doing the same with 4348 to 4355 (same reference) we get 4352.69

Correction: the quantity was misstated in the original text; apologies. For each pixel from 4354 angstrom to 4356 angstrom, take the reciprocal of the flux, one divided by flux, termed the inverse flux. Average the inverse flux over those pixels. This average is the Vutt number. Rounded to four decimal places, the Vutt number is 0.0030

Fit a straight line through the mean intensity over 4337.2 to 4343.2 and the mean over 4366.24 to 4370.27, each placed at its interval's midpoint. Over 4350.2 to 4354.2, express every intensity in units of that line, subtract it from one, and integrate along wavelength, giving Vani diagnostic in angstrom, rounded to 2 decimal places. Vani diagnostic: -0.37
